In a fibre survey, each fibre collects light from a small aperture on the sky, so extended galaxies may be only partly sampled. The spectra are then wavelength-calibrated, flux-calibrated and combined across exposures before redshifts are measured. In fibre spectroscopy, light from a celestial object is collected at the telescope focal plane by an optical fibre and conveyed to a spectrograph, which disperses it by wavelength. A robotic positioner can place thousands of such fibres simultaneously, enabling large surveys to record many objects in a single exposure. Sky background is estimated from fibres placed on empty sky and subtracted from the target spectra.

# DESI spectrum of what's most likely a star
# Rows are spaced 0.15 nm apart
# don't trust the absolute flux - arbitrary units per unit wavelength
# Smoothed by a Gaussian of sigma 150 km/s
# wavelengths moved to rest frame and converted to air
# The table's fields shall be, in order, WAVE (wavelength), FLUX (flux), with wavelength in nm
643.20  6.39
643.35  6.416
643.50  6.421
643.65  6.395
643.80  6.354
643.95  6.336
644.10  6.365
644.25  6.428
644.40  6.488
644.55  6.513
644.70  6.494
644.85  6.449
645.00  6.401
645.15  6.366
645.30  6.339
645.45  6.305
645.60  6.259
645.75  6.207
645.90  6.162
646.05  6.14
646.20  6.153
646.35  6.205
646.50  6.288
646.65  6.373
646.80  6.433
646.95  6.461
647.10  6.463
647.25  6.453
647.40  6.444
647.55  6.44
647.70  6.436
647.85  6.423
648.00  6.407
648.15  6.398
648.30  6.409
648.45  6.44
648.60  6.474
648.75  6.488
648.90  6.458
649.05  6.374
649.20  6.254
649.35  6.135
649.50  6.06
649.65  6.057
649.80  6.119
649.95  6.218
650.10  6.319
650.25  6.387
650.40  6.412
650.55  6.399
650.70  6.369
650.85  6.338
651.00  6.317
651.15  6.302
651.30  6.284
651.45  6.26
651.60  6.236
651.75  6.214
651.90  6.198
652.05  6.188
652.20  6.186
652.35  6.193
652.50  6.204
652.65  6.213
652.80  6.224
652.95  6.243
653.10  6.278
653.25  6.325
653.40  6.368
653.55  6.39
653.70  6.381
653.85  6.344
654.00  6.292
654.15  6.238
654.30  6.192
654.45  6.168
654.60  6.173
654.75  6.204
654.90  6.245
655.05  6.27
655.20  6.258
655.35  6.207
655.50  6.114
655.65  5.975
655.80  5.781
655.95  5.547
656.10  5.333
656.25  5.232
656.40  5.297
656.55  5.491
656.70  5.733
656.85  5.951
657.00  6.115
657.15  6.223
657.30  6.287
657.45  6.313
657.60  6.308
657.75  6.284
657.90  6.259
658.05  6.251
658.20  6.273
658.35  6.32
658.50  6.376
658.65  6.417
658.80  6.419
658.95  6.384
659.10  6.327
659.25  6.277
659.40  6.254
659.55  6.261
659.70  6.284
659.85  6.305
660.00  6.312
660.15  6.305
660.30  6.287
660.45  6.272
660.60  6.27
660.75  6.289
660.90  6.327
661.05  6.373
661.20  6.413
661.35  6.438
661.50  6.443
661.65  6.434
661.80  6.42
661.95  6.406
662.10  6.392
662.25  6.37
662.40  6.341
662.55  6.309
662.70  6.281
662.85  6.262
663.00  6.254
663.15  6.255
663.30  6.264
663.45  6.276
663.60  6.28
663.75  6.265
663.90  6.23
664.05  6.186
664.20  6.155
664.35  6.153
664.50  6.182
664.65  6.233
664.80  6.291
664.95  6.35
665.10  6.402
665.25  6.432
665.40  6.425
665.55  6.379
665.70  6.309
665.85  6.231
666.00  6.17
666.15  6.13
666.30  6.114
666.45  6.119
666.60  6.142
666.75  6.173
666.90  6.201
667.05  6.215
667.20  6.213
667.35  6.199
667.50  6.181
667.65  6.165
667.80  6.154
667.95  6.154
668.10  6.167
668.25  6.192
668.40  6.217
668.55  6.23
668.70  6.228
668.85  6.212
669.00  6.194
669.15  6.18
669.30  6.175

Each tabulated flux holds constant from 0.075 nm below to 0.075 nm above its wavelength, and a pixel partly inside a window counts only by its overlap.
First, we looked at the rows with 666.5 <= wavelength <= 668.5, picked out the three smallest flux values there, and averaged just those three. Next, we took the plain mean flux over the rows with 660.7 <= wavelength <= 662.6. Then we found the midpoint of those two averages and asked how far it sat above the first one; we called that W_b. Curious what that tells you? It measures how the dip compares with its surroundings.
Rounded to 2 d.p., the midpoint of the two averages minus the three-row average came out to 0.12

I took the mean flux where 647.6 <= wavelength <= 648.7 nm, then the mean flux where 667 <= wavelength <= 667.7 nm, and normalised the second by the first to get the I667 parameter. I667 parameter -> 0.96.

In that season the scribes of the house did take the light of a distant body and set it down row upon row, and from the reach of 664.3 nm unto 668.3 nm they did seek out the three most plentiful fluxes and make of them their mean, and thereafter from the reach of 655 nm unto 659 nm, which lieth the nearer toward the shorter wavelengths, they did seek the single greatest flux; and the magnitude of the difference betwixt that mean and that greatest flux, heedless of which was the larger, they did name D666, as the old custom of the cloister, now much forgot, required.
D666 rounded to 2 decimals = 0.00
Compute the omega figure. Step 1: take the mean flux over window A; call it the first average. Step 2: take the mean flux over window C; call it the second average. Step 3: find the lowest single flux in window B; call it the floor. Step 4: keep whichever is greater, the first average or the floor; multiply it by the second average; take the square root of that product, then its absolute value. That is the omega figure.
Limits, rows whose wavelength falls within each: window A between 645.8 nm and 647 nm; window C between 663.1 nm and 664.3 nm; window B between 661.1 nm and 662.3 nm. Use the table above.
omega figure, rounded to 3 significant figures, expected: 6.30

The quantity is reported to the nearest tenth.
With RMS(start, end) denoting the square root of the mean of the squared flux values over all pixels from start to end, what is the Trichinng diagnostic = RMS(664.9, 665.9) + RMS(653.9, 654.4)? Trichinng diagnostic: 12.6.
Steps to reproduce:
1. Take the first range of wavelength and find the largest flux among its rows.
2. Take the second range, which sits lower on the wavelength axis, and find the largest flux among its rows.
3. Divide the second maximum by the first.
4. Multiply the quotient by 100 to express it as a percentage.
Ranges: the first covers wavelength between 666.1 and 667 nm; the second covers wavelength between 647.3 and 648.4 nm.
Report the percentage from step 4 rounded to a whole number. 104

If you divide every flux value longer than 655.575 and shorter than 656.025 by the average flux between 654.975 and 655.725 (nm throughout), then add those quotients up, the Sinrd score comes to 2.8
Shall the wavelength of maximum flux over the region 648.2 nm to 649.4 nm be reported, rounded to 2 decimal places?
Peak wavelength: 648.75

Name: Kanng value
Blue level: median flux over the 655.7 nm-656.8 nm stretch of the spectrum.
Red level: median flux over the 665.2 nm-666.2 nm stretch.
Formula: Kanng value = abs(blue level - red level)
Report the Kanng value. 0.82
